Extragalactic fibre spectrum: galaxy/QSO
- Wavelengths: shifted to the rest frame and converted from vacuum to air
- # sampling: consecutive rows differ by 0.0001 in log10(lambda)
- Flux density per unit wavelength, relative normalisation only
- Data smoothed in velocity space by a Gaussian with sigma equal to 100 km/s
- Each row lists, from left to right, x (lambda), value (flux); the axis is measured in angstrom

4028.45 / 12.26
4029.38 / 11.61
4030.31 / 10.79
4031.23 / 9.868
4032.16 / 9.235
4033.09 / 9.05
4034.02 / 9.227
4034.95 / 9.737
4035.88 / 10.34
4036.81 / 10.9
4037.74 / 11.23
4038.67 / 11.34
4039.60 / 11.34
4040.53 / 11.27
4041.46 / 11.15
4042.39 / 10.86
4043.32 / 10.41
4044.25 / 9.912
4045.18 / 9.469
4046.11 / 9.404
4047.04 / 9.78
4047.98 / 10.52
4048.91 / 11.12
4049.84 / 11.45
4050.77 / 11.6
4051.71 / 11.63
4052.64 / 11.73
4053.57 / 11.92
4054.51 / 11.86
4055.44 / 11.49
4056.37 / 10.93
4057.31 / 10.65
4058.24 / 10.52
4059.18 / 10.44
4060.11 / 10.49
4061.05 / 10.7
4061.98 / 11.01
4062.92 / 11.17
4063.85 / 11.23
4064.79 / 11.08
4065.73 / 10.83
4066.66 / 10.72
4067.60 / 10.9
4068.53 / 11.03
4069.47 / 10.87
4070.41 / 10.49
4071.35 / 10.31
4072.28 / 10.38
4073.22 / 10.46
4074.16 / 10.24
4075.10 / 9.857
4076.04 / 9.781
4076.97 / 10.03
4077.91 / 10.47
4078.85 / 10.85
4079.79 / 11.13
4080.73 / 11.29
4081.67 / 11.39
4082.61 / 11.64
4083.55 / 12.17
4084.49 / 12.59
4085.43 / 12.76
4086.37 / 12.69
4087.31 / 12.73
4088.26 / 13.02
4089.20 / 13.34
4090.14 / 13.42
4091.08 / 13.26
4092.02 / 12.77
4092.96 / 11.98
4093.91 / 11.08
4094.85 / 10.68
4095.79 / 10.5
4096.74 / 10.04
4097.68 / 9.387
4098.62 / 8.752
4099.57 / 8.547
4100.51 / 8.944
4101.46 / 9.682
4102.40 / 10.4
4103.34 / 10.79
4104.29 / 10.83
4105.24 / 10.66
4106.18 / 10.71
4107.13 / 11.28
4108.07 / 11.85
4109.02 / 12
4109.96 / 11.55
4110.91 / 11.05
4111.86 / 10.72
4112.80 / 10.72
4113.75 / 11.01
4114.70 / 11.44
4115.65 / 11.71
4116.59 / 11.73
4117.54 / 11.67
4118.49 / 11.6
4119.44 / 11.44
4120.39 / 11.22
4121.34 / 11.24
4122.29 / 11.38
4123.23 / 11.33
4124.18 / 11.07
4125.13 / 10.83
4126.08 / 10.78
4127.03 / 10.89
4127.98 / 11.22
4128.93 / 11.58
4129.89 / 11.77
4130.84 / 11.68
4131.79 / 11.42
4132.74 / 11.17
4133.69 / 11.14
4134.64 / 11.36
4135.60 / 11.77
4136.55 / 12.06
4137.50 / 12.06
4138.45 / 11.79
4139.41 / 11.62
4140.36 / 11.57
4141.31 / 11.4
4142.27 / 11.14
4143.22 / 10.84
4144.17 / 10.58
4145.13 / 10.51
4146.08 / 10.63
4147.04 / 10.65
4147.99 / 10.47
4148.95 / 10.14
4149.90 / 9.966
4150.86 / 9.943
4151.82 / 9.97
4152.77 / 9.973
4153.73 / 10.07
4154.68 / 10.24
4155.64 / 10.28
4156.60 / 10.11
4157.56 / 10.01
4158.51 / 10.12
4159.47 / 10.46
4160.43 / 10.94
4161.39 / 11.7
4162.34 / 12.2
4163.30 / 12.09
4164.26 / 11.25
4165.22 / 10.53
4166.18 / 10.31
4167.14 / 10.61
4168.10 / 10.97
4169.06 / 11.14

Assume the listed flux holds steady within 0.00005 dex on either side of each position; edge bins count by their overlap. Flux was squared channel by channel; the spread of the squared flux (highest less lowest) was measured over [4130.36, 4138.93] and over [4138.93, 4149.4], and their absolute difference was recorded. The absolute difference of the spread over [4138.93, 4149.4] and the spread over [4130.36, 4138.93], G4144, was 11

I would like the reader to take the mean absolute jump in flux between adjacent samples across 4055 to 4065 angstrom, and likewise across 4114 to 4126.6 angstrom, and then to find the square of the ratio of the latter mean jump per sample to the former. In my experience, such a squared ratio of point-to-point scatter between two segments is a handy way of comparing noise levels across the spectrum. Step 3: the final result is 0.43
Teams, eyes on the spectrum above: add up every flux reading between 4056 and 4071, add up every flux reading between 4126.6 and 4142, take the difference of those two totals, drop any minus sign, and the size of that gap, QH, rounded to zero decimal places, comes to 11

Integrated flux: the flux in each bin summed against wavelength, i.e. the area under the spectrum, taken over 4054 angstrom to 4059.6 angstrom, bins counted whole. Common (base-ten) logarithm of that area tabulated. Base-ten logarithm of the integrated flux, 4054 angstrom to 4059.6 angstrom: 1.79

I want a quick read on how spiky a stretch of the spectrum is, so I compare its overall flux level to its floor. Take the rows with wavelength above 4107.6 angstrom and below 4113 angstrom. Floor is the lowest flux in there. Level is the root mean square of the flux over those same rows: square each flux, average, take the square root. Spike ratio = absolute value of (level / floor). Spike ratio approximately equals 1.057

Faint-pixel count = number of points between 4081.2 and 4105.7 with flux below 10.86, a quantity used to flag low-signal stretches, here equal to 12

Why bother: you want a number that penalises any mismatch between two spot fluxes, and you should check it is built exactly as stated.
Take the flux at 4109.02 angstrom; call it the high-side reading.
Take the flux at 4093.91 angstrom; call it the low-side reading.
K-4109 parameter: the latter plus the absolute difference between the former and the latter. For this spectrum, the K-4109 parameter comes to 12.0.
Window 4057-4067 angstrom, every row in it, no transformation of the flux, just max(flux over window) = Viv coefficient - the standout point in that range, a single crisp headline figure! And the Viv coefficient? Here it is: 11.23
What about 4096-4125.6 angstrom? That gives 12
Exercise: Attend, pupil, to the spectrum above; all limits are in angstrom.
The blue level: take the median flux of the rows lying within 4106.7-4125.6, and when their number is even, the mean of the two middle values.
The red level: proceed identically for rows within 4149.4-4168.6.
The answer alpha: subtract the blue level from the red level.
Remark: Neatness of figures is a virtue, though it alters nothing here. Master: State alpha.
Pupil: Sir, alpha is -1.1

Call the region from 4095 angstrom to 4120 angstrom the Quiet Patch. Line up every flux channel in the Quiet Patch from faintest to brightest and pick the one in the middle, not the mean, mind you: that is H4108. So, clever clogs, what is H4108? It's 10.8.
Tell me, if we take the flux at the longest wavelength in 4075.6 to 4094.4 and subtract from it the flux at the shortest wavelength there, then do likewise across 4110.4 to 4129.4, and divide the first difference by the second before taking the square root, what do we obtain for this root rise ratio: 1.6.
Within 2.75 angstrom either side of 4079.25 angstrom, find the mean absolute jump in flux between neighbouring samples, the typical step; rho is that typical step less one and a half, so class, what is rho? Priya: -1.23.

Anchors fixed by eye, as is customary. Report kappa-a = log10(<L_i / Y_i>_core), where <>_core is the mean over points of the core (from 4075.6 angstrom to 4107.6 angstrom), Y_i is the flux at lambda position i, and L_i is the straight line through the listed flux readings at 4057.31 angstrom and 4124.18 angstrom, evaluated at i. -0.005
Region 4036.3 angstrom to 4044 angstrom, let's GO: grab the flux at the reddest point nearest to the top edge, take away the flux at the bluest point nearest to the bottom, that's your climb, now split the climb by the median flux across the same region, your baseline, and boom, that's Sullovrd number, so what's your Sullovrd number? -0.04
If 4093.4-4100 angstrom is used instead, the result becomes -0.25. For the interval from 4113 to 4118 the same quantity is 0.06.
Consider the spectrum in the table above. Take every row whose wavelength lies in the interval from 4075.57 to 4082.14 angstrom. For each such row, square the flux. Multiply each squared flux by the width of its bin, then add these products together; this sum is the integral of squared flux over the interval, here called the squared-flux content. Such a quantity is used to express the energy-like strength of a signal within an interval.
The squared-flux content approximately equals 756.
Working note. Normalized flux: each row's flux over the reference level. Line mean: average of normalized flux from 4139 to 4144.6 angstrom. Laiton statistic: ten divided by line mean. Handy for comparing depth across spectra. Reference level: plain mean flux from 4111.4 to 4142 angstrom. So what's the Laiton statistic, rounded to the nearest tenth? 10.2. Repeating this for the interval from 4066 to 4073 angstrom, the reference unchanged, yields 10.7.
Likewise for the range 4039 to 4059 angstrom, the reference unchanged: 10.4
